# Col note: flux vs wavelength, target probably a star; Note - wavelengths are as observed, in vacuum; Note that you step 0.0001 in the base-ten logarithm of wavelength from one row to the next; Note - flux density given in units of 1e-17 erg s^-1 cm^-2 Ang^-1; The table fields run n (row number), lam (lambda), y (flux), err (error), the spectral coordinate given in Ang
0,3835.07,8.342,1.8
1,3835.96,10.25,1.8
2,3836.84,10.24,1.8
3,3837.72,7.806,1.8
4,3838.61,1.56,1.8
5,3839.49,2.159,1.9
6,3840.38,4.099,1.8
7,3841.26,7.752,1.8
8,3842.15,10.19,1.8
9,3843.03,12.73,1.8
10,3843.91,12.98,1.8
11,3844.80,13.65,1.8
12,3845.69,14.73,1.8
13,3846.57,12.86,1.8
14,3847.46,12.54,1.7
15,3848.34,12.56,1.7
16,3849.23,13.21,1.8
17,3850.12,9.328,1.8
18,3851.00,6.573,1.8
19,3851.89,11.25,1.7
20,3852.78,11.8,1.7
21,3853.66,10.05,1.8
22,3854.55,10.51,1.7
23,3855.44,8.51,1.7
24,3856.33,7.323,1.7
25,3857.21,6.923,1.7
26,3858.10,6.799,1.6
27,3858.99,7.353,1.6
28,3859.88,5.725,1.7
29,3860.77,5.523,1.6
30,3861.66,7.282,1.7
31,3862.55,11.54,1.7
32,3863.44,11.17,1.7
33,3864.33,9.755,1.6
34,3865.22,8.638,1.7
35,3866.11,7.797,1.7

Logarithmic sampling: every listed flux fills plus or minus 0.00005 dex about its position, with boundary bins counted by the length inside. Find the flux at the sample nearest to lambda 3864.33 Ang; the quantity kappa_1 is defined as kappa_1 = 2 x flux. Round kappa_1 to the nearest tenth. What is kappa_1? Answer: 19.5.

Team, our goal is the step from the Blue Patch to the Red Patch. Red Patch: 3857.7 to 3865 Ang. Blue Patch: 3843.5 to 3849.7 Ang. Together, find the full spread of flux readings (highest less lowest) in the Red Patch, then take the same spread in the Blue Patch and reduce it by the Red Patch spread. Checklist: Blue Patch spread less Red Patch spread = -4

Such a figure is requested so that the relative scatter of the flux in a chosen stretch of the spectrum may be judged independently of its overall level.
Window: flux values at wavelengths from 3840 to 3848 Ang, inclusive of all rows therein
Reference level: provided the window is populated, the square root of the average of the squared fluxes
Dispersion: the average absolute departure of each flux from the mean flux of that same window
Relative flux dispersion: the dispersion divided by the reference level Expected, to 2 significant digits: 0.22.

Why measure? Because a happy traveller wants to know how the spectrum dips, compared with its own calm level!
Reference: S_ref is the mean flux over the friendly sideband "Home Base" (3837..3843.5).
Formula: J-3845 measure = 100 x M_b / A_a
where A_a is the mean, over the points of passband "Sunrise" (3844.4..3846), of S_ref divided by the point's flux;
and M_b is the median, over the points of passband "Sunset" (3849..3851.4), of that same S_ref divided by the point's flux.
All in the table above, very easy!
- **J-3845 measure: 152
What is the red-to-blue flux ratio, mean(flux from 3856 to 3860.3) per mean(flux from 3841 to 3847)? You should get 0.56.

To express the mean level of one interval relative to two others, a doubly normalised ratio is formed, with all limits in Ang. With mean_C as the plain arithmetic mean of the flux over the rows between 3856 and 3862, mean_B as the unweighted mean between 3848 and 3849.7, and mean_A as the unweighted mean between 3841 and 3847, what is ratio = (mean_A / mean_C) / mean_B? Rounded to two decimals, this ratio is 0.14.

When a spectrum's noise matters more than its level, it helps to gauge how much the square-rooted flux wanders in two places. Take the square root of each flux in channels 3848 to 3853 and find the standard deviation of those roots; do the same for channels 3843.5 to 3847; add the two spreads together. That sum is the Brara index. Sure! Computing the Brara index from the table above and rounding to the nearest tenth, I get 0.5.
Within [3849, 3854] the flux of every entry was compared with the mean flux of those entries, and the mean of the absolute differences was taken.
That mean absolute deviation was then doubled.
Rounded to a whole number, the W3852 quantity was 3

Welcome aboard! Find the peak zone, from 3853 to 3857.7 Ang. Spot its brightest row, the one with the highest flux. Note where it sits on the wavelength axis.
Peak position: 3854.55 Ang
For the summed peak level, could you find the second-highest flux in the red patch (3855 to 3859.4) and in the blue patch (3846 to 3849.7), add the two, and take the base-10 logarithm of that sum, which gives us 1.31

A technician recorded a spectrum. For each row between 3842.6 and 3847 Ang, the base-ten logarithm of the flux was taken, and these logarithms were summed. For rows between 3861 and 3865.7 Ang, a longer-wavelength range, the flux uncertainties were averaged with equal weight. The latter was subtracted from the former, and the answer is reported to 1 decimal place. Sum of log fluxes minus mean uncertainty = 4.0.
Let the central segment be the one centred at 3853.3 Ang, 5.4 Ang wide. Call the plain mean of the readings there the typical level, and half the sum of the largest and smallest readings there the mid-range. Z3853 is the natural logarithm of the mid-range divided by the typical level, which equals -0.06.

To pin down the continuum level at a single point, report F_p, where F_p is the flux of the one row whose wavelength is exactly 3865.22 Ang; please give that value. 8.638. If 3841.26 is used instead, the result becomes 7.752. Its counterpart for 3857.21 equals 6.923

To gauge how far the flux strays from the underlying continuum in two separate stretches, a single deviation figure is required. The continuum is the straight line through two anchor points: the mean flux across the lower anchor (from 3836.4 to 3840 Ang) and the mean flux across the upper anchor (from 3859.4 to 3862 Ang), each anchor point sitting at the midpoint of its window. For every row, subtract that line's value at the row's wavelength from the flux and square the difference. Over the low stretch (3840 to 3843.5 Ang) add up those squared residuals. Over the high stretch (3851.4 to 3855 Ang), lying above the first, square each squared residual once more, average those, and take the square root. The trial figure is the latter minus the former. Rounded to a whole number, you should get -53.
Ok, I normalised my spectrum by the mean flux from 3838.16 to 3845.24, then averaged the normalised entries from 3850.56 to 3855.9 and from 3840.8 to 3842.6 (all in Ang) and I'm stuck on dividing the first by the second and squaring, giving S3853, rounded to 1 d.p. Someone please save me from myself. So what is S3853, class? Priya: 1.2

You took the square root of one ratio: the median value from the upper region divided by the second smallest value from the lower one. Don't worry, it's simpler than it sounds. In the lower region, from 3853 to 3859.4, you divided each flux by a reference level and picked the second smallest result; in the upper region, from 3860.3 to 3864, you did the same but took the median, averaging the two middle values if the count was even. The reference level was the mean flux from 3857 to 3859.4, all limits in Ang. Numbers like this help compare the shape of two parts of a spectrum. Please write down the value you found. 1.15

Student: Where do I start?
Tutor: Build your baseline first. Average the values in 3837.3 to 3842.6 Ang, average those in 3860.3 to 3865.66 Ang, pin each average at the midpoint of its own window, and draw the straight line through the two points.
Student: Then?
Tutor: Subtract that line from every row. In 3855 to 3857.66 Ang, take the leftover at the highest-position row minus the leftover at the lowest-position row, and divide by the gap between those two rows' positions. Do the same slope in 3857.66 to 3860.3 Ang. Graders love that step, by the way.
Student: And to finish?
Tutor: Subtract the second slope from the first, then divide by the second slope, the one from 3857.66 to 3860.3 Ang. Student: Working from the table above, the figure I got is 0.39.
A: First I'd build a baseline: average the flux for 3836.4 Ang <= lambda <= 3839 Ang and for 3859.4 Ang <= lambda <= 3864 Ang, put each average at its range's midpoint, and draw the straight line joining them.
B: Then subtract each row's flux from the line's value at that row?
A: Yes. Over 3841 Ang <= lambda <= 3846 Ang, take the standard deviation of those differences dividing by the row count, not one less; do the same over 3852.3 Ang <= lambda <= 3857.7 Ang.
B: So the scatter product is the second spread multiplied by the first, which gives 4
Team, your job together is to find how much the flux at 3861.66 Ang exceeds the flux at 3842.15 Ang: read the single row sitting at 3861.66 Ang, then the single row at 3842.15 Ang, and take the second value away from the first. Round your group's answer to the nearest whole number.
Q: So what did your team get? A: -3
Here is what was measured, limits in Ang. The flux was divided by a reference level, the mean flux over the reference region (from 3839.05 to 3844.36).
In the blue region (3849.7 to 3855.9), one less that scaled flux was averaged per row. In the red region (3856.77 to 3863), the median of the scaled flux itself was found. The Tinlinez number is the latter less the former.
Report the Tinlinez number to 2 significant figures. 1.0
